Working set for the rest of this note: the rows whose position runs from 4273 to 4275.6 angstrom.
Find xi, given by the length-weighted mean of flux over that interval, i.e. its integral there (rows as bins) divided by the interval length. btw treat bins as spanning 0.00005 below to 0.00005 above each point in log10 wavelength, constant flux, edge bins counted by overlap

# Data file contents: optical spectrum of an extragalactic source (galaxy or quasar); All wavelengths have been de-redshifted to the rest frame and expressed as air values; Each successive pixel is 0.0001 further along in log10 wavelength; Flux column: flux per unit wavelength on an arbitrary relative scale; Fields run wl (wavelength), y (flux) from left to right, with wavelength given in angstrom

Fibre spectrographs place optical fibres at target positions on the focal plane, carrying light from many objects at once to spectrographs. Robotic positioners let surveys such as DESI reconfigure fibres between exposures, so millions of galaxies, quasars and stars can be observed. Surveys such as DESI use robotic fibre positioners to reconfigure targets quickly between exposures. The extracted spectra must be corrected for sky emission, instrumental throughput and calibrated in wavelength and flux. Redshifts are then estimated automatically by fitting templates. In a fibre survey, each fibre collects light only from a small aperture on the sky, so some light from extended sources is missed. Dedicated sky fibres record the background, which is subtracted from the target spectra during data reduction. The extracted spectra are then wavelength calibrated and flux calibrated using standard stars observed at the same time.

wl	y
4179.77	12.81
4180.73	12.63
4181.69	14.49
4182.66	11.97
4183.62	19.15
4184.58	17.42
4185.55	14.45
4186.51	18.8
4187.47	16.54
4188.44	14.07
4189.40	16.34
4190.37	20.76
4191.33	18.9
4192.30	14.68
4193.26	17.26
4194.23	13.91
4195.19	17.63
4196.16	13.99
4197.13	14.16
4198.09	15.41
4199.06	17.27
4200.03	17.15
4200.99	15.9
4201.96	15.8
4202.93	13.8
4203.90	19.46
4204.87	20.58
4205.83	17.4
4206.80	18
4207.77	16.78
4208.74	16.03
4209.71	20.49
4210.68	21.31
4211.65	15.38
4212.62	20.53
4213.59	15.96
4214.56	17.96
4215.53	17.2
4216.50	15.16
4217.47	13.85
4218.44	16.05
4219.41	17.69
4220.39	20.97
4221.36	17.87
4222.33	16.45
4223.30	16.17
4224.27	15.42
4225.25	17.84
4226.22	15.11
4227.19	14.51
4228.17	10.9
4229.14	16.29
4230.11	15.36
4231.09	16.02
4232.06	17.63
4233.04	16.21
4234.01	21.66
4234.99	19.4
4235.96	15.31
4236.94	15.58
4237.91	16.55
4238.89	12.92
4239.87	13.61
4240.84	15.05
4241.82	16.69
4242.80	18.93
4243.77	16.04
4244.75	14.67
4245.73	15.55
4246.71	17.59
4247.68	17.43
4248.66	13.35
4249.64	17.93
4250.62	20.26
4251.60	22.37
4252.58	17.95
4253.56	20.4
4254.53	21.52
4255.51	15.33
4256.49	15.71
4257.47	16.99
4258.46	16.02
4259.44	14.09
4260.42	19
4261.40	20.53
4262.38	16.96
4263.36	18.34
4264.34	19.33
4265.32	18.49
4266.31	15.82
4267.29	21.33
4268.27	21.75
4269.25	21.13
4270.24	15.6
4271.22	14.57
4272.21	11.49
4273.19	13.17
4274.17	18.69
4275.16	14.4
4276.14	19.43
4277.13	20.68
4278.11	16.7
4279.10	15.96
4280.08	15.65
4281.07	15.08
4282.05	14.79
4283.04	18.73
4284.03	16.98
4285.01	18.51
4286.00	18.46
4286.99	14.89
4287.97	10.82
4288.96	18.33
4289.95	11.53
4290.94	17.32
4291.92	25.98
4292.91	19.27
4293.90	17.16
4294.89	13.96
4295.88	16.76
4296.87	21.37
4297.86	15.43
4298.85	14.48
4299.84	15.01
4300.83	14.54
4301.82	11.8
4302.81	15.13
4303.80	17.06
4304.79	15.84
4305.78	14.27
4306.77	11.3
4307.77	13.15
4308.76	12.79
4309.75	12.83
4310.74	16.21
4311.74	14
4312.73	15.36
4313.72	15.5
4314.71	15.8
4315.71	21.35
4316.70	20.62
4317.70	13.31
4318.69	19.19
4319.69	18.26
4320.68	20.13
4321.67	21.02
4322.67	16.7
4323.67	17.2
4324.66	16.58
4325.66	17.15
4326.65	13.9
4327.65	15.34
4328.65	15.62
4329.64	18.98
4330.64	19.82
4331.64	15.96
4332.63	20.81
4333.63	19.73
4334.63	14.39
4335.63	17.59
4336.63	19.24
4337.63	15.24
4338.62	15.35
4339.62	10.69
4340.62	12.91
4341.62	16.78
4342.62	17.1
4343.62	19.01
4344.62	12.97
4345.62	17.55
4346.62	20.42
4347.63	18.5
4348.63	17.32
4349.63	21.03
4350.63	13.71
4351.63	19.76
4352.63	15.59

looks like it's 15.7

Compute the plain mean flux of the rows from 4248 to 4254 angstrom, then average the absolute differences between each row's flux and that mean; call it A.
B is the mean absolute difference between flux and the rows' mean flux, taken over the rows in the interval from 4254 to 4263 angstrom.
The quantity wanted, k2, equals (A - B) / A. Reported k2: 0.1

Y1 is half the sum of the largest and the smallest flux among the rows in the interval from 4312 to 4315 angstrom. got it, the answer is 15.6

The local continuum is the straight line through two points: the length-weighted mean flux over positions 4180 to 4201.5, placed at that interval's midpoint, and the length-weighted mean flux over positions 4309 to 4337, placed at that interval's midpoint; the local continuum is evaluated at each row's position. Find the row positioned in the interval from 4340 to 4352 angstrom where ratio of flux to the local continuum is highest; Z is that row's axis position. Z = 4349.63 angstrom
